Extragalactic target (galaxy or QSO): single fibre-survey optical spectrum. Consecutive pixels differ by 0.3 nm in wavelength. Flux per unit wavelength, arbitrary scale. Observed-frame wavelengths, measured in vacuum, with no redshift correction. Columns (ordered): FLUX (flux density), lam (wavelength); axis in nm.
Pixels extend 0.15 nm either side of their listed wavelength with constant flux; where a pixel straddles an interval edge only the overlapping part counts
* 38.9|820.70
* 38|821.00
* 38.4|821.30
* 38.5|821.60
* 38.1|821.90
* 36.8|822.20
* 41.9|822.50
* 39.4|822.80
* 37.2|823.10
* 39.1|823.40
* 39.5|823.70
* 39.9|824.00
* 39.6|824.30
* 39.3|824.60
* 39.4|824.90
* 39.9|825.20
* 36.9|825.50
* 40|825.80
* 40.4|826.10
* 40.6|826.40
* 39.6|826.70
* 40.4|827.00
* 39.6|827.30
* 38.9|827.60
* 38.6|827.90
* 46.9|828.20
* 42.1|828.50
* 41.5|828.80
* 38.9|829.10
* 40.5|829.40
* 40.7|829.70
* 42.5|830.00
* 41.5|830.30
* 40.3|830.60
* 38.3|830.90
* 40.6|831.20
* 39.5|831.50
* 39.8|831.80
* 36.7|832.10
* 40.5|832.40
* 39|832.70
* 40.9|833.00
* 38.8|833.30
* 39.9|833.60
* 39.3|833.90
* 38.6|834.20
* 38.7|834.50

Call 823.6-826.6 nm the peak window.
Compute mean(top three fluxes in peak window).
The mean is 40.3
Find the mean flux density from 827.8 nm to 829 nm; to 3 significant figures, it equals 42.3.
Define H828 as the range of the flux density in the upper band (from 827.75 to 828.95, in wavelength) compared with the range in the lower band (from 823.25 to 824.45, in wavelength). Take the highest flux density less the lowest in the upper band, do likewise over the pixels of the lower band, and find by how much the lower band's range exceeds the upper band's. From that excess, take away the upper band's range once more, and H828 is -16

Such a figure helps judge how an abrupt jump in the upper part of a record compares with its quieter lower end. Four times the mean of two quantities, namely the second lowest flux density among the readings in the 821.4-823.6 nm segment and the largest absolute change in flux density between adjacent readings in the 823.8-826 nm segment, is 81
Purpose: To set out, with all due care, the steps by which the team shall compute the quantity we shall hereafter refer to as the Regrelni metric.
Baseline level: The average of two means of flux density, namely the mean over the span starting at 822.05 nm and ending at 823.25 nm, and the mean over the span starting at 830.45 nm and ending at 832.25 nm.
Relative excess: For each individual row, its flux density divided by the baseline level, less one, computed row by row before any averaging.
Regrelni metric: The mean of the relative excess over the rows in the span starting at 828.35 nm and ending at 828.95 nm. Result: 0.071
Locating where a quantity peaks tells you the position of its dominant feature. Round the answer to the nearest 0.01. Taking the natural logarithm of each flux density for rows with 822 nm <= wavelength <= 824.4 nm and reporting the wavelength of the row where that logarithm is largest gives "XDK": 822.50 nm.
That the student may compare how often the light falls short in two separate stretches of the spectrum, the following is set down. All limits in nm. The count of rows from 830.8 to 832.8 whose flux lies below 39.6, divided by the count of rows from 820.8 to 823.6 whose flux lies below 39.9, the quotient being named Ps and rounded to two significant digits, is 0.50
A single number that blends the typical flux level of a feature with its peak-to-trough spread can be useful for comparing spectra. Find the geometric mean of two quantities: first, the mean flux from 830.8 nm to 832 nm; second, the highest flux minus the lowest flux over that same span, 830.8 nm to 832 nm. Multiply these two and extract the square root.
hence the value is 9.5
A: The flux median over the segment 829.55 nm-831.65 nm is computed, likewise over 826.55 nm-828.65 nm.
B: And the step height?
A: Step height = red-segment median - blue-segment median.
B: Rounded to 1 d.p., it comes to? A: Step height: 1.0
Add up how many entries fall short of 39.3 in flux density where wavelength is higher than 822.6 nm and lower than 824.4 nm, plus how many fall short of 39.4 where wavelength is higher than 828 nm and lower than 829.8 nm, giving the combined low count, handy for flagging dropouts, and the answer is 3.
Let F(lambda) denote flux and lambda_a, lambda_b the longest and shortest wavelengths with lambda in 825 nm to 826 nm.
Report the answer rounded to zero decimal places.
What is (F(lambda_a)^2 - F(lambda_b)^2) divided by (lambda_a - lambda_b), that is 13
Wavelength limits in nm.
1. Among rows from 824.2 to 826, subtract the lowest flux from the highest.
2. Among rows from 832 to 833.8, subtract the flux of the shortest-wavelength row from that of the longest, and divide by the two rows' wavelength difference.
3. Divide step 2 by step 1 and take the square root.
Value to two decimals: 0.83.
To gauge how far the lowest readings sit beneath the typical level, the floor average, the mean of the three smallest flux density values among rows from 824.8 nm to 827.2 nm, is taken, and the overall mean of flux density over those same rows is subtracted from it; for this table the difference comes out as -1.0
